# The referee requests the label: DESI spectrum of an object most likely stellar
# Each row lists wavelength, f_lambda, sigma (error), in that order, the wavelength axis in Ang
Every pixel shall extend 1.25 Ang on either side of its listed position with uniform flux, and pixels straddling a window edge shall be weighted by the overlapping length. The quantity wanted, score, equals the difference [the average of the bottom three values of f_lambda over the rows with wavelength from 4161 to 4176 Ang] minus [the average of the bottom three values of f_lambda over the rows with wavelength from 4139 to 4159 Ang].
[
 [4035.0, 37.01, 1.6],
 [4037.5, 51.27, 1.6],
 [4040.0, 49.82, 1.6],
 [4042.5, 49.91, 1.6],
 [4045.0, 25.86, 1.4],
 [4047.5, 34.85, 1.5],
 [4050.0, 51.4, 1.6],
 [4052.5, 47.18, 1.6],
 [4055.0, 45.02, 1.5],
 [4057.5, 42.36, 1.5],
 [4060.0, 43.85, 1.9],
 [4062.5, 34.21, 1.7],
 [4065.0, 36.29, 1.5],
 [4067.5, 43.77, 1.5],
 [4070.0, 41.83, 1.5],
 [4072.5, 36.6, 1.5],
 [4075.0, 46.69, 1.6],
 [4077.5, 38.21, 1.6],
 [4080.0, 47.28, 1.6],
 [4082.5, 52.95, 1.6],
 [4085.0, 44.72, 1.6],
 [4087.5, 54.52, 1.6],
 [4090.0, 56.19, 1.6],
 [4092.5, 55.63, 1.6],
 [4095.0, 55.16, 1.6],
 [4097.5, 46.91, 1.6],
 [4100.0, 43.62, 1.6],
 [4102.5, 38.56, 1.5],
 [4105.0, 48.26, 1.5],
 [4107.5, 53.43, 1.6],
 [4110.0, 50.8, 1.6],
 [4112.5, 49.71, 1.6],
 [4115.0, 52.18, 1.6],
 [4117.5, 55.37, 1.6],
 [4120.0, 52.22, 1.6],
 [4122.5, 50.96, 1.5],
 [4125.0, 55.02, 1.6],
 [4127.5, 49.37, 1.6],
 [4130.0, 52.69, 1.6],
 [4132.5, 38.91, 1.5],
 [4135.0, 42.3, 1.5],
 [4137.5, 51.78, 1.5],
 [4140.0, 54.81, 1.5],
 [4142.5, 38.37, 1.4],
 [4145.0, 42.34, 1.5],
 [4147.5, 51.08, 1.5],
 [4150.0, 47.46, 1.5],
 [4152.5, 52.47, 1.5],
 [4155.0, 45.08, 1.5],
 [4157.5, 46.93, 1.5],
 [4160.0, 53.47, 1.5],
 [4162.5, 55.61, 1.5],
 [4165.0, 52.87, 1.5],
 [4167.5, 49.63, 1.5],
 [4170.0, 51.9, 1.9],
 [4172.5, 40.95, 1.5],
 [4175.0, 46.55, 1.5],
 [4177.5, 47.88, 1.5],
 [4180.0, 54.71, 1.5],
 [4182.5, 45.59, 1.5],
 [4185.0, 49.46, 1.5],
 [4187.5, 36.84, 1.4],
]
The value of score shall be 4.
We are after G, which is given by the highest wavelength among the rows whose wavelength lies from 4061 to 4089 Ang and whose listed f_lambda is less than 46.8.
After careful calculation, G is 4085.0 Ang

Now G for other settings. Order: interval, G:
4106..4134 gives 4132.5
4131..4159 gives 4155.0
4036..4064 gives 4062.5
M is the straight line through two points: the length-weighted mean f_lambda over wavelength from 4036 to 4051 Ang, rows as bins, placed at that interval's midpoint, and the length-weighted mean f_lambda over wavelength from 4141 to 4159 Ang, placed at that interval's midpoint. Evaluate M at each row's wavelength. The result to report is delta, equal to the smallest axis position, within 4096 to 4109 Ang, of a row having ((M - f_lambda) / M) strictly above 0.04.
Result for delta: 4102.5 Ang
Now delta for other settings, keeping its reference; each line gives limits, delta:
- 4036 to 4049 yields 4045.0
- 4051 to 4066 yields 4062.5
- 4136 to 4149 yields 4142.5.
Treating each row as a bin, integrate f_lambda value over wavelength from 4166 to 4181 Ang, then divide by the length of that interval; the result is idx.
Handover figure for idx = 49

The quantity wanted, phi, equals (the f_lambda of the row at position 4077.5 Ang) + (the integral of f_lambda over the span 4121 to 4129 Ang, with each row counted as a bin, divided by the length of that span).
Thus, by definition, 90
